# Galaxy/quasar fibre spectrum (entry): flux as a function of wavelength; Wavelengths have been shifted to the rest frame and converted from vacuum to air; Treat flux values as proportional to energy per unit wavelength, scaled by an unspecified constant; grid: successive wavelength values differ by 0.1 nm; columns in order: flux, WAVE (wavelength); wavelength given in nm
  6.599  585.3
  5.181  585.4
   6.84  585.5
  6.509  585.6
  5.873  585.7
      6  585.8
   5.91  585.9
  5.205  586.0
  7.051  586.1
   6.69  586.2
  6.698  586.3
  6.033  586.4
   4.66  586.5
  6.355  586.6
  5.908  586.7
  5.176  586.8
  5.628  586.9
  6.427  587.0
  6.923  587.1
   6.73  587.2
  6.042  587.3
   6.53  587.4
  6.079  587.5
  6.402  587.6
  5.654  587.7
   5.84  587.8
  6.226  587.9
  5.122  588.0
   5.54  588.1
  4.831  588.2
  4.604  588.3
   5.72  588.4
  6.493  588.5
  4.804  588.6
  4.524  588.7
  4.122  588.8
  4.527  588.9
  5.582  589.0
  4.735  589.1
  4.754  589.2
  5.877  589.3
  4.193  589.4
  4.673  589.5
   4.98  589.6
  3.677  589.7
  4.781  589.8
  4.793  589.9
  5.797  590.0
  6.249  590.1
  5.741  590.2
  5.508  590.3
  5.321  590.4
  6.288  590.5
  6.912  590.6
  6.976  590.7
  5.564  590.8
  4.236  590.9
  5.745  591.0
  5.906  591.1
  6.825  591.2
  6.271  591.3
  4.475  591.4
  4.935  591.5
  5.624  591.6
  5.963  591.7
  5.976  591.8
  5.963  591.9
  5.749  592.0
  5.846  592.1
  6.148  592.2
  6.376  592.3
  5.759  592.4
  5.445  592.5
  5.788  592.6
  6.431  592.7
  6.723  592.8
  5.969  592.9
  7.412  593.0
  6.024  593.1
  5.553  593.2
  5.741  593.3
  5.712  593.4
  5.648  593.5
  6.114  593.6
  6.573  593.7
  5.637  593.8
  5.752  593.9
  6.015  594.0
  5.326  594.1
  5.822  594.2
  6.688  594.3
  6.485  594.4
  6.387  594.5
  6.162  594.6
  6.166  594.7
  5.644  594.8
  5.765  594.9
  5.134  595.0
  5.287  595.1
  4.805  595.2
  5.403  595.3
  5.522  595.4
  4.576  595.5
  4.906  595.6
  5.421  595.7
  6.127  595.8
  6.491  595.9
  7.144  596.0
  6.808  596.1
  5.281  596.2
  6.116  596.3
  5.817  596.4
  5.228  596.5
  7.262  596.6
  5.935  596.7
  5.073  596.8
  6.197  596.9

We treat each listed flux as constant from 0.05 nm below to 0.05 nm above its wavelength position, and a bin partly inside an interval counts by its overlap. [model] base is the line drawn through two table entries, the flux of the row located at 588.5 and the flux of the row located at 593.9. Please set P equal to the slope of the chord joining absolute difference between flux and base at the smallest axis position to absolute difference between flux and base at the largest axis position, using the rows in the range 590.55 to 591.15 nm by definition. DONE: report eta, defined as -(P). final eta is 1.0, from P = -1.0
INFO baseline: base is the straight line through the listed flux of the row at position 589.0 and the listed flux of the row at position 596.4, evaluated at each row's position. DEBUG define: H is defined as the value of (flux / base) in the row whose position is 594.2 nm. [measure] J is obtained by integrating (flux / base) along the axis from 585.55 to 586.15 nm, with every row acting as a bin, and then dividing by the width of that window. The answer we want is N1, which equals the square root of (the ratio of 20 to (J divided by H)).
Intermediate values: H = 1.01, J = 1.11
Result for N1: 4.27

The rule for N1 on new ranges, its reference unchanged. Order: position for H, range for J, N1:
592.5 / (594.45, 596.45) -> 4.39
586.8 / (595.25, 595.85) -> 4.52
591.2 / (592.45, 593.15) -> 4.69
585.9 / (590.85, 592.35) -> 4.61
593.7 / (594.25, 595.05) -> 4.67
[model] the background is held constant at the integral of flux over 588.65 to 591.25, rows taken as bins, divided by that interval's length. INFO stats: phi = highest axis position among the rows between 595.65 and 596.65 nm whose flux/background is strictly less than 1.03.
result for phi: 596.5 nm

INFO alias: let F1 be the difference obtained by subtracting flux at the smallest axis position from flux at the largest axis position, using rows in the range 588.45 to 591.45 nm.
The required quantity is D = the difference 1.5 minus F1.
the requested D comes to 3.5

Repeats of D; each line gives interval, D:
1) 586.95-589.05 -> 2.3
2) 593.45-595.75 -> 1.7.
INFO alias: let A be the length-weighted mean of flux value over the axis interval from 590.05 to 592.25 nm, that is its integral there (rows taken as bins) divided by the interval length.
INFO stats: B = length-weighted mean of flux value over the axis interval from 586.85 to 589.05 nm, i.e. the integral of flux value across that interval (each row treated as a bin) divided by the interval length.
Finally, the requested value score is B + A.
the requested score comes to 11.5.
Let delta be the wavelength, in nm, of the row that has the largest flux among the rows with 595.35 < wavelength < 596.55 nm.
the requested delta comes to 596.0 nm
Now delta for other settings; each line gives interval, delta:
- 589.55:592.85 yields 590.7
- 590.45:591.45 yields 590.7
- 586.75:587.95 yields 587.1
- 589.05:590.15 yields 590.1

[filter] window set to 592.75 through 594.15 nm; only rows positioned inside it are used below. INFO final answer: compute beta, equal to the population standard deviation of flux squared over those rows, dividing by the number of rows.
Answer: 6.78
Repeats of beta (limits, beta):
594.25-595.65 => 7.25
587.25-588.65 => 7.00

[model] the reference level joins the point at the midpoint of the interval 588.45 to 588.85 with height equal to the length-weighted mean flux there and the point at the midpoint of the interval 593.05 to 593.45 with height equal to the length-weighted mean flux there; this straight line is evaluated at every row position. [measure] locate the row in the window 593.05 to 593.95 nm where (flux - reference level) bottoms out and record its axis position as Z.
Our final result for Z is 593.8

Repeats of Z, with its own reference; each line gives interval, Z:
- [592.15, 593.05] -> 592.5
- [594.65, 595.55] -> 595.5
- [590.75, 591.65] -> 590.9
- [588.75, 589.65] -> 589.4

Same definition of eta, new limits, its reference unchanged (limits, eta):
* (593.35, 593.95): 0.2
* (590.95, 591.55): -1.5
